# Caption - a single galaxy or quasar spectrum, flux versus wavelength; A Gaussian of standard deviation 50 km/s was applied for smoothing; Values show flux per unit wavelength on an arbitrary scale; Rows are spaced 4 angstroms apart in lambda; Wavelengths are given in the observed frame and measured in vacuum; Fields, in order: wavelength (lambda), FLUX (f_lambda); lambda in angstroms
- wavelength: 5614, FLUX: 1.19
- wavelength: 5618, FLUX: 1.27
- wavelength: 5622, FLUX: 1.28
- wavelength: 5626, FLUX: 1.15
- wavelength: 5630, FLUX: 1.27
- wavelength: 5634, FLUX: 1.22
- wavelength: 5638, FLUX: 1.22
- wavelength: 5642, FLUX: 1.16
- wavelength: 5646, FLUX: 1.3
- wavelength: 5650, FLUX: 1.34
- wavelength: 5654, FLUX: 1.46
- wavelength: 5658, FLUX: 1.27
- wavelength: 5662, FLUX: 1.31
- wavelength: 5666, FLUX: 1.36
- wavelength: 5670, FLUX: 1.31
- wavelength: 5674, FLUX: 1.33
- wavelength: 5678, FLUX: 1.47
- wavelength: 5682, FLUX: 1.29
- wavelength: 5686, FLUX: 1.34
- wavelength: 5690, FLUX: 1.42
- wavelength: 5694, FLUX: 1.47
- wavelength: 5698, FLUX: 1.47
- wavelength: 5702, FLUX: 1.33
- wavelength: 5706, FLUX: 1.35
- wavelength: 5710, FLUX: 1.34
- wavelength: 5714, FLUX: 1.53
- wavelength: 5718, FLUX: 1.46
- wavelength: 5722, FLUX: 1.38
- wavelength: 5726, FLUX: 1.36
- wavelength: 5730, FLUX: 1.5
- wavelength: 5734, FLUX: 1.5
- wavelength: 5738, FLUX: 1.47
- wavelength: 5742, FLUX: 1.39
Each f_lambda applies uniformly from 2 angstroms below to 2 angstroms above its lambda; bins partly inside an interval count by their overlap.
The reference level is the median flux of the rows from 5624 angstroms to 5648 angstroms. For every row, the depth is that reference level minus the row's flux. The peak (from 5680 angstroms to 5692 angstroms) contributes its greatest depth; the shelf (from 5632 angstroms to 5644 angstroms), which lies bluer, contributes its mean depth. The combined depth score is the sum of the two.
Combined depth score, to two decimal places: -0.05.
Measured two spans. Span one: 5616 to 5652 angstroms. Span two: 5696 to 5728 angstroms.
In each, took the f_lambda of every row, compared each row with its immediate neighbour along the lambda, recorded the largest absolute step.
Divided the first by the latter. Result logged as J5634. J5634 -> 0.74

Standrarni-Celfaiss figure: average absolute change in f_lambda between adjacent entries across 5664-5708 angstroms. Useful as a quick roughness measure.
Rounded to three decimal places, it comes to 0.073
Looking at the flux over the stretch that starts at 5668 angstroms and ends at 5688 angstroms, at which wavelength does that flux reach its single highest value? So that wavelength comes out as 5678 angstroms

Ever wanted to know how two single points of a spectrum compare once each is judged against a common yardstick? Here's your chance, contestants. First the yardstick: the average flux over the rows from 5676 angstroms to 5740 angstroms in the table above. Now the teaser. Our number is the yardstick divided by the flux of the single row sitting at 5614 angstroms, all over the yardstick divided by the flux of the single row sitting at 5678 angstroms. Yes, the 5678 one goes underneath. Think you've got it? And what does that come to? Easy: 1.24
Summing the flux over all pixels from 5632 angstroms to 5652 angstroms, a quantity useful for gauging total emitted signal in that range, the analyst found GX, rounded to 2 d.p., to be 6.24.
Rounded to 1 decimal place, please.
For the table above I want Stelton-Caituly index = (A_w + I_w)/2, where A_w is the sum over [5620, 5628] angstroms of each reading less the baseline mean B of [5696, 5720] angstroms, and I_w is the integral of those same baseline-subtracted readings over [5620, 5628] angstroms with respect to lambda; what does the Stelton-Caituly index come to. -1.0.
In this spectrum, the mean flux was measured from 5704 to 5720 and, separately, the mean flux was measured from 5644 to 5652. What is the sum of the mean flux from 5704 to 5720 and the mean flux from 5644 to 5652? 2.74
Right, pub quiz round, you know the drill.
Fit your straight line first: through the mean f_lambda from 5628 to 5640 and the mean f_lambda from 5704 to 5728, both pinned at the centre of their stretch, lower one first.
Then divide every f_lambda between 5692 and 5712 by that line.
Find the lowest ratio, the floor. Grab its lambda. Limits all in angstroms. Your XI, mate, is 5710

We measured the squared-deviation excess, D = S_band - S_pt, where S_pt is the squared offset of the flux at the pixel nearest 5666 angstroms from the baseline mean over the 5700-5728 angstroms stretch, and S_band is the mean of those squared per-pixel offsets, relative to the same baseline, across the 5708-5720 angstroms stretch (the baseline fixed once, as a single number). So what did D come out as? 0.008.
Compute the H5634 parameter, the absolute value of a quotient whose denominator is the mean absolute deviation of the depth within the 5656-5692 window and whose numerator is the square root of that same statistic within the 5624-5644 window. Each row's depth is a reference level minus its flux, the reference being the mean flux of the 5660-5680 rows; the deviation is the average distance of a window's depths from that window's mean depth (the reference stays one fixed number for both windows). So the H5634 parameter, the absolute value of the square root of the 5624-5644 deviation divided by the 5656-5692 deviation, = 4.1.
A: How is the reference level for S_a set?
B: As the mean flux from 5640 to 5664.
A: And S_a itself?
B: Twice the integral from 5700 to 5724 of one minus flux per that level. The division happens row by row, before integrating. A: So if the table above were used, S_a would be -3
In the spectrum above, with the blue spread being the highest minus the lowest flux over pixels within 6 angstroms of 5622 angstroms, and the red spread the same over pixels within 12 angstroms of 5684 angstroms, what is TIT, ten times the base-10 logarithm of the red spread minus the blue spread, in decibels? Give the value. -13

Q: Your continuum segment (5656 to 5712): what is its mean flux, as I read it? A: 1.36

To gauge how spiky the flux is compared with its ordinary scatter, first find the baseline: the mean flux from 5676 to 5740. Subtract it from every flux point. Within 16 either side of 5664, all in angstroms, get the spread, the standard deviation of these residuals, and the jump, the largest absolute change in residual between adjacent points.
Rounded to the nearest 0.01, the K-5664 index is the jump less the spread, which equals 0.12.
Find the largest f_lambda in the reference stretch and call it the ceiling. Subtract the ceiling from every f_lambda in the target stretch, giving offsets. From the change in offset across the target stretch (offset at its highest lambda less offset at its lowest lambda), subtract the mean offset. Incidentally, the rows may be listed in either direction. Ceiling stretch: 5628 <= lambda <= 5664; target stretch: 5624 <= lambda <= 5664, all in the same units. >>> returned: 0.35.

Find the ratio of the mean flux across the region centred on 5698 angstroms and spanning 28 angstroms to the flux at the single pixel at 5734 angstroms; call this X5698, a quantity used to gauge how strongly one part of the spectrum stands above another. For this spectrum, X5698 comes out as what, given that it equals 0.93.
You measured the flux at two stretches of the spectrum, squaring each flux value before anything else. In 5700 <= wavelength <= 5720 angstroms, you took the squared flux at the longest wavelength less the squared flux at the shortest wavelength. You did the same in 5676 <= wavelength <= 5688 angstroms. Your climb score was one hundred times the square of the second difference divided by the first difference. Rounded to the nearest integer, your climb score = 37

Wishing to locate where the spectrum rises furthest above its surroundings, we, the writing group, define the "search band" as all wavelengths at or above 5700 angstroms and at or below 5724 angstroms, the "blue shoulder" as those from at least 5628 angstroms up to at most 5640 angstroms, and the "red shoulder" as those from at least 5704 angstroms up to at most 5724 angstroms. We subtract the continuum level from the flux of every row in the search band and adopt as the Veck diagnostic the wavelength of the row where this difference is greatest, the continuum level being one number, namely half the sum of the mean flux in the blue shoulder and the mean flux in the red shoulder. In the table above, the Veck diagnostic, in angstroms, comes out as 5714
